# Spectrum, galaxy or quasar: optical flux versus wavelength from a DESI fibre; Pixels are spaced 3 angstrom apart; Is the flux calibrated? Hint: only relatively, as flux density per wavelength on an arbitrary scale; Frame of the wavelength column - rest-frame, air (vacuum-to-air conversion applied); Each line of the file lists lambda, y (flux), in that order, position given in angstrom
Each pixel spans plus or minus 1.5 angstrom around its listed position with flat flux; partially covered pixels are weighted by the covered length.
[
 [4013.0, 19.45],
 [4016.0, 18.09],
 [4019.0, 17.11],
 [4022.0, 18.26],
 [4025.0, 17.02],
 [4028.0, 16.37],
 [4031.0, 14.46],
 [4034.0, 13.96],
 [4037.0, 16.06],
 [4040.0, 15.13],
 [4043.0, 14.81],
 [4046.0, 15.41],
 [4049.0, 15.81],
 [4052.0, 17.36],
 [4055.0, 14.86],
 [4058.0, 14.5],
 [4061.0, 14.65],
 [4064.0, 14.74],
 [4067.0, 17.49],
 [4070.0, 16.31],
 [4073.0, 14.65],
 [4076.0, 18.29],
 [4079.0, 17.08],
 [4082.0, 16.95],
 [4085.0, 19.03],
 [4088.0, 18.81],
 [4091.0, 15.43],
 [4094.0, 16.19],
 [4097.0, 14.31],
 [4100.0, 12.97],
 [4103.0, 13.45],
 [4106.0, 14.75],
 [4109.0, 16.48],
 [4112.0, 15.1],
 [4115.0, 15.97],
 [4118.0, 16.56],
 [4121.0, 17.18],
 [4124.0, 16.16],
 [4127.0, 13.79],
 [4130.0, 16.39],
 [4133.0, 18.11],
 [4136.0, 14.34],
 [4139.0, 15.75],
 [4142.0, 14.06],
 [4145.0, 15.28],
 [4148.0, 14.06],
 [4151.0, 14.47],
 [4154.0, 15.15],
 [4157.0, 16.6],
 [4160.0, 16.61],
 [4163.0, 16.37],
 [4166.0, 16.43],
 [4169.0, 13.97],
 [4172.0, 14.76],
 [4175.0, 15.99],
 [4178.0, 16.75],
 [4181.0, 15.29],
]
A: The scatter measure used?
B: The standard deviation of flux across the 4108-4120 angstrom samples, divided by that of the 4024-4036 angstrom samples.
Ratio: 0.46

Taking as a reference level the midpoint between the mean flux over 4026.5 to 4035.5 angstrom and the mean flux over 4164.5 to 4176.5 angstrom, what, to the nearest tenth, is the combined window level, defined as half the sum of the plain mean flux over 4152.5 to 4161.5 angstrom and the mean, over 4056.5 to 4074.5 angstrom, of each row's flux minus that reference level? 8.2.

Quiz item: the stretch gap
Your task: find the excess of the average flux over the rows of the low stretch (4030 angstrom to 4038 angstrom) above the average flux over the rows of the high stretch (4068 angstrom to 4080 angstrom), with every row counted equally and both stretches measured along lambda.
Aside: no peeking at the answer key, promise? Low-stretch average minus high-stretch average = -1.8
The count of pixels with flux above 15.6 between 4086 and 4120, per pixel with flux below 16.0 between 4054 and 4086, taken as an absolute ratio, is 1.00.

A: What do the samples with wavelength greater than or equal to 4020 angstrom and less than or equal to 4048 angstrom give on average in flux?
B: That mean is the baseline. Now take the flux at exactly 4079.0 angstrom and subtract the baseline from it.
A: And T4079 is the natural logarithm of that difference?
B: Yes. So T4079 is 0.3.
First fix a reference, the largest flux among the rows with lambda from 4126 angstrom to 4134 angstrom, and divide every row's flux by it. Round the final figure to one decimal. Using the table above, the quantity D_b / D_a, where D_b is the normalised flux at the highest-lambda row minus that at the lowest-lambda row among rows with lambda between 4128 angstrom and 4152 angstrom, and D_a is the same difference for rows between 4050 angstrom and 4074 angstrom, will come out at 0.7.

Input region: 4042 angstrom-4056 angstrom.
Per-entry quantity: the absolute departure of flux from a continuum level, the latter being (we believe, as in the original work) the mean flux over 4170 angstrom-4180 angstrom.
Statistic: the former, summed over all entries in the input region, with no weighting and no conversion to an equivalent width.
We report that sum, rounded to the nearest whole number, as 4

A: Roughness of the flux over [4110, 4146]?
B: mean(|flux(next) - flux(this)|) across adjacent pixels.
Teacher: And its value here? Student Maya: 1.6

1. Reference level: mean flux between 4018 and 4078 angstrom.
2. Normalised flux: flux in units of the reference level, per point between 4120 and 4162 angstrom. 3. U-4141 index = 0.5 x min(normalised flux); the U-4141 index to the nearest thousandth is 0.435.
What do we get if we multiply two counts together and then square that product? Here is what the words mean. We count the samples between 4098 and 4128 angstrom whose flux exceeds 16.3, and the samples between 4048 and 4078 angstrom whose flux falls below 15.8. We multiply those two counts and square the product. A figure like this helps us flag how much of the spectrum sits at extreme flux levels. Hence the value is 225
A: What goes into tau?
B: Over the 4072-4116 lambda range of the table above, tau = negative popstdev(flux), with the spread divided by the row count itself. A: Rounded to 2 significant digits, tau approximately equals -1.8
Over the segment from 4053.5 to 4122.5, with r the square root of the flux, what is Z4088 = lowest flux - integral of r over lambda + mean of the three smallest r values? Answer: -258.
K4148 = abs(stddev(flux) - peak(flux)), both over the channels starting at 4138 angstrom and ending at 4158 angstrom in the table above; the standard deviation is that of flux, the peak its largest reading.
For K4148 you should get 15.7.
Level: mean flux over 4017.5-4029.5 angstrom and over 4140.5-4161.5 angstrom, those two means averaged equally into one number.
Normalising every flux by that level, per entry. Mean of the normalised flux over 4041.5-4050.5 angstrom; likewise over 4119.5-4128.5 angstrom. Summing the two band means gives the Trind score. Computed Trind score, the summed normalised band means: 1.92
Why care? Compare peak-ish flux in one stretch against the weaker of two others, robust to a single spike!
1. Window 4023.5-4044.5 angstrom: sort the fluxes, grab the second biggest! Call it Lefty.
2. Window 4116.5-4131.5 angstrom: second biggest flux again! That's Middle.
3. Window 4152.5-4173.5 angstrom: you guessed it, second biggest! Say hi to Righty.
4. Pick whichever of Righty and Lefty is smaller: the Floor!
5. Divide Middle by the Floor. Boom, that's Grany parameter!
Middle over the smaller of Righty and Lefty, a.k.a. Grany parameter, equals 1.01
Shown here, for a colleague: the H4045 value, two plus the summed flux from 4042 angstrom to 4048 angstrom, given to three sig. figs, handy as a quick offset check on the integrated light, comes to 32.2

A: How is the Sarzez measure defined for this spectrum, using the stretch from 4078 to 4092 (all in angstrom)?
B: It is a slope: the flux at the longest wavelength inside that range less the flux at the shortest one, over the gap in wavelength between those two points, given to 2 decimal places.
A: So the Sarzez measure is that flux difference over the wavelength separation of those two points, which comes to -0.14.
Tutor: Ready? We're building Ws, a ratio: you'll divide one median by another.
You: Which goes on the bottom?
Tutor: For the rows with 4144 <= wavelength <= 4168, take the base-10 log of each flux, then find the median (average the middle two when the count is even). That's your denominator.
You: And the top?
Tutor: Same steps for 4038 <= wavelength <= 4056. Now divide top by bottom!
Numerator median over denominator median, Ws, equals 0.99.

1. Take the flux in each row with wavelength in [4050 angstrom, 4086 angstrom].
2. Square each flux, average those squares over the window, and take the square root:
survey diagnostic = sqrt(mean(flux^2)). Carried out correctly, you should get 16.4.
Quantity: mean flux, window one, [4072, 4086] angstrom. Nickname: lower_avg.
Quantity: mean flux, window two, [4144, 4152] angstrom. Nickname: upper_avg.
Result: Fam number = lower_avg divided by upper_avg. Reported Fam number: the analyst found 1.18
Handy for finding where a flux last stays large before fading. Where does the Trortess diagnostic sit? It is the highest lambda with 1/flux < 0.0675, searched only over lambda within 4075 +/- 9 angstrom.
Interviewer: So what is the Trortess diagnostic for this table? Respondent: 4082.0 angstrom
